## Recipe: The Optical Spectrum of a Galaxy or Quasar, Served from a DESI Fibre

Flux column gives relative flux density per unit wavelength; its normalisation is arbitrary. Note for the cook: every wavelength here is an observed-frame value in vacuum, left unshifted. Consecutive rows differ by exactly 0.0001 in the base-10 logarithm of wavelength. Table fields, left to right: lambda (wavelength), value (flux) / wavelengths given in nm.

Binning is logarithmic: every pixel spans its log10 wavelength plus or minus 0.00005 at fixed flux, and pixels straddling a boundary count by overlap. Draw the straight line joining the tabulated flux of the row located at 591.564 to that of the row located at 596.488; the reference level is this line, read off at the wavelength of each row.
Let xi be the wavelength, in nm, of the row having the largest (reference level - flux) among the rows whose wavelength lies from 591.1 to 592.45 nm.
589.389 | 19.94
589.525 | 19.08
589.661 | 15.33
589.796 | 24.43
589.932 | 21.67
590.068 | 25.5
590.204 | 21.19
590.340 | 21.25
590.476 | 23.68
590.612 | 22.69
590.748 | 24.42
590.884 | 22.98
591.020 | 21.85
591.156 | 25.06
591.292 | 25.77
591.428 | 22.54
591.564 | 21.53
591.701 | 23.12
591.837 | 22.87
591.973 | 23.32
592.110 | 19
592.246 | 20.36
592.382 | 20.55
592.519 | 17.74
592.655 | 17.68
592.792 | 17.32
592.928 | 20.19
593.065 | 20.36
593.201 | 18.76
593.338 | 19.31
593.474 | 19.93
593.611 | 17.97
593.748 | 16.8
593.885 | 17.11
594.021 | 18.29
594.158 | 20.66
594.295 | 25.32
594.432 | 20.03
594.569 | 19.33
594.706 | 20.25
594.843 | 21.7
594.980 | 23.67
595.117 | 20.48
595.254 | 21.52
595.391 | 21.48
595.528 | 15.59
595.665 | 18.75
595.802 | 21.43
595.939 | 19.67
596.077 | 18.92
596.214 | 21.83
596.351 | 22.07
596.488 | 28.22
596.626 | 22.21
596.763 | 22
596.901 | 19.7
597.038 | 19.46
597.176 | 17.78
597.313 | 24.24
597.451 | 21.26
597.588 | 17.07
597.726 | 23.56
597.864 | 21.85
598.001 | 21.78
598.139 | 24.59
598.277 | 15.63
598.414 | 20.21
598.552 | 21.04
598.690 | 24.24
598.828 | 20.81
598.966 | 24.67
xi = 592.110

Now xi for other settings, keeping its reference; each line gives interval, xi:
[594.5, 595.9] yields 595.528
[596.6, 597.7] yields 597.588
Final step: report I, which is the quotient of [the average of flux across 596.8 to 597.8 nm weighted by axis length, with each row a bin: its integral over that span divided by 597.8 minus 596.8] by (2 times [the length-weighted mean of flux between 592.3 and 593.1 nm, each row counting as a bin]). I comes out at 0.541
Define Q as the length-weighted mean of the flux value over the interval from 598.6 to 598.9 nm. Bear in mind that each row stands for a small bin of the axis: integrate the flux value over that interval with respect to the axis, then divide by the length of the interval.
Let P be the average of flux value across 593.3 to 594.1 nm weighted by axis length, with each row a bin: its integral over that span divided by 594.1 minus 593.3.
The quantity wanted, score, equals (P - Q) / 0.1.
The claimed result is -42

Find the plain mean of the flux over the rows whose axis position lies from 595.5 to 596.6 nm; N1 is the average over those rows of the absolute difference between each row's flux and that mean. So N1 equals 2.58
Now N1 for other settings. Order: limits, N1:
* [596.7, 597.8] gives 2.13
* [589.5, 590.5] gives 2.30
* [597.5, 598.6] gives 2.31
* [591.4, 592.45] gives 1.30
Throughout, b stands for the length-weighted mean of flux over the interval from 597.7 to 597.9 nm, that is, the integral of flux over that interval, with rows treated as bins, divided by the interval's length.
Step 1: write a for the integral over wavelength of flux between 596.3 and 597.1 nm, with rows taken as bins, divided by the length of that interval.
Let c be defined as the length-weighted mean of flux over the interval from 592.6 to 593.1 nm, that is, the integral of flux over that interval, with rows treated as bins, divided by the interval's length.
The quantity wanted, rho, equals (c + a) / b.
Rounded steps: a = 22.3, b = 22.6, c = 18.8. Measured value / 1.82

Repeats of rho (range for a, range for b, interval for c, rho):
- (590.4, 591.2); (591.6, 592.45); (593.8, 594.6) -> 2.02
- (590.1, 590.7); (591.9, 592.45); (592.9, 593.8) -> 1.99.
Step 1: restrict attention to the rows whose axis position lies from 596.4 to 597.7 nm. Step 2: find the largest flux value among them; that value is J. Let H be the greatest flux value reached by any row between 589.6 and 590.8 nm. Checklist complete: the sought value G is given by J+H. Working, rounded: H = 25.5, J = 28.22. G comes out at 53.7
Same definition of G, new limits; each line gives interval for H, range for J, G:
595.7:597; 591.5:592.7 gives 51.5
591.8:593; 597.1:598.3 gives 47.9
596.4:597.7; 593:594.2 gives 48.9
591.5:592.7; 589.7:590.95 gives 48.8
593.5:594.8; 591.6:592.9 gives 48.6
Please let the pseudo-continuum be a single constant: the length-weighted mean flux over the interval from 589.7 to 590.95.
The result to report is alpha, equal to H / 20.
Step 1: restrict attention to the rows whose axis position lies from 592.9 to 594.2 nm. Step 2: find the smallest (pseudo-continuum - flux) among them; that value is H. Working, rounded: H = 2.3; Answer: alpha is 0.11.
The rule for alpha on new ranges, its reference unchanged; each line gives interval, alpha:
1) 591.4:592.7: -0.02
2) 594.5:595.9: -0.04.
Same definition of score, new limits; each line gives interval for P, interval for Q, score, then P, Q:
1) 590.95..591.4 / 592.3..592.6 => 49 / 24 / 19.2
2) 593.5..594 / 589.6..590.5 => -42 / 18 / 21.8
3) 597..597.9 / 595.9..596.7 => -15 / 21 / 22.2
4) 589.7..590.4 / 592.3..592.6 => 34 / 23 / 19.2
